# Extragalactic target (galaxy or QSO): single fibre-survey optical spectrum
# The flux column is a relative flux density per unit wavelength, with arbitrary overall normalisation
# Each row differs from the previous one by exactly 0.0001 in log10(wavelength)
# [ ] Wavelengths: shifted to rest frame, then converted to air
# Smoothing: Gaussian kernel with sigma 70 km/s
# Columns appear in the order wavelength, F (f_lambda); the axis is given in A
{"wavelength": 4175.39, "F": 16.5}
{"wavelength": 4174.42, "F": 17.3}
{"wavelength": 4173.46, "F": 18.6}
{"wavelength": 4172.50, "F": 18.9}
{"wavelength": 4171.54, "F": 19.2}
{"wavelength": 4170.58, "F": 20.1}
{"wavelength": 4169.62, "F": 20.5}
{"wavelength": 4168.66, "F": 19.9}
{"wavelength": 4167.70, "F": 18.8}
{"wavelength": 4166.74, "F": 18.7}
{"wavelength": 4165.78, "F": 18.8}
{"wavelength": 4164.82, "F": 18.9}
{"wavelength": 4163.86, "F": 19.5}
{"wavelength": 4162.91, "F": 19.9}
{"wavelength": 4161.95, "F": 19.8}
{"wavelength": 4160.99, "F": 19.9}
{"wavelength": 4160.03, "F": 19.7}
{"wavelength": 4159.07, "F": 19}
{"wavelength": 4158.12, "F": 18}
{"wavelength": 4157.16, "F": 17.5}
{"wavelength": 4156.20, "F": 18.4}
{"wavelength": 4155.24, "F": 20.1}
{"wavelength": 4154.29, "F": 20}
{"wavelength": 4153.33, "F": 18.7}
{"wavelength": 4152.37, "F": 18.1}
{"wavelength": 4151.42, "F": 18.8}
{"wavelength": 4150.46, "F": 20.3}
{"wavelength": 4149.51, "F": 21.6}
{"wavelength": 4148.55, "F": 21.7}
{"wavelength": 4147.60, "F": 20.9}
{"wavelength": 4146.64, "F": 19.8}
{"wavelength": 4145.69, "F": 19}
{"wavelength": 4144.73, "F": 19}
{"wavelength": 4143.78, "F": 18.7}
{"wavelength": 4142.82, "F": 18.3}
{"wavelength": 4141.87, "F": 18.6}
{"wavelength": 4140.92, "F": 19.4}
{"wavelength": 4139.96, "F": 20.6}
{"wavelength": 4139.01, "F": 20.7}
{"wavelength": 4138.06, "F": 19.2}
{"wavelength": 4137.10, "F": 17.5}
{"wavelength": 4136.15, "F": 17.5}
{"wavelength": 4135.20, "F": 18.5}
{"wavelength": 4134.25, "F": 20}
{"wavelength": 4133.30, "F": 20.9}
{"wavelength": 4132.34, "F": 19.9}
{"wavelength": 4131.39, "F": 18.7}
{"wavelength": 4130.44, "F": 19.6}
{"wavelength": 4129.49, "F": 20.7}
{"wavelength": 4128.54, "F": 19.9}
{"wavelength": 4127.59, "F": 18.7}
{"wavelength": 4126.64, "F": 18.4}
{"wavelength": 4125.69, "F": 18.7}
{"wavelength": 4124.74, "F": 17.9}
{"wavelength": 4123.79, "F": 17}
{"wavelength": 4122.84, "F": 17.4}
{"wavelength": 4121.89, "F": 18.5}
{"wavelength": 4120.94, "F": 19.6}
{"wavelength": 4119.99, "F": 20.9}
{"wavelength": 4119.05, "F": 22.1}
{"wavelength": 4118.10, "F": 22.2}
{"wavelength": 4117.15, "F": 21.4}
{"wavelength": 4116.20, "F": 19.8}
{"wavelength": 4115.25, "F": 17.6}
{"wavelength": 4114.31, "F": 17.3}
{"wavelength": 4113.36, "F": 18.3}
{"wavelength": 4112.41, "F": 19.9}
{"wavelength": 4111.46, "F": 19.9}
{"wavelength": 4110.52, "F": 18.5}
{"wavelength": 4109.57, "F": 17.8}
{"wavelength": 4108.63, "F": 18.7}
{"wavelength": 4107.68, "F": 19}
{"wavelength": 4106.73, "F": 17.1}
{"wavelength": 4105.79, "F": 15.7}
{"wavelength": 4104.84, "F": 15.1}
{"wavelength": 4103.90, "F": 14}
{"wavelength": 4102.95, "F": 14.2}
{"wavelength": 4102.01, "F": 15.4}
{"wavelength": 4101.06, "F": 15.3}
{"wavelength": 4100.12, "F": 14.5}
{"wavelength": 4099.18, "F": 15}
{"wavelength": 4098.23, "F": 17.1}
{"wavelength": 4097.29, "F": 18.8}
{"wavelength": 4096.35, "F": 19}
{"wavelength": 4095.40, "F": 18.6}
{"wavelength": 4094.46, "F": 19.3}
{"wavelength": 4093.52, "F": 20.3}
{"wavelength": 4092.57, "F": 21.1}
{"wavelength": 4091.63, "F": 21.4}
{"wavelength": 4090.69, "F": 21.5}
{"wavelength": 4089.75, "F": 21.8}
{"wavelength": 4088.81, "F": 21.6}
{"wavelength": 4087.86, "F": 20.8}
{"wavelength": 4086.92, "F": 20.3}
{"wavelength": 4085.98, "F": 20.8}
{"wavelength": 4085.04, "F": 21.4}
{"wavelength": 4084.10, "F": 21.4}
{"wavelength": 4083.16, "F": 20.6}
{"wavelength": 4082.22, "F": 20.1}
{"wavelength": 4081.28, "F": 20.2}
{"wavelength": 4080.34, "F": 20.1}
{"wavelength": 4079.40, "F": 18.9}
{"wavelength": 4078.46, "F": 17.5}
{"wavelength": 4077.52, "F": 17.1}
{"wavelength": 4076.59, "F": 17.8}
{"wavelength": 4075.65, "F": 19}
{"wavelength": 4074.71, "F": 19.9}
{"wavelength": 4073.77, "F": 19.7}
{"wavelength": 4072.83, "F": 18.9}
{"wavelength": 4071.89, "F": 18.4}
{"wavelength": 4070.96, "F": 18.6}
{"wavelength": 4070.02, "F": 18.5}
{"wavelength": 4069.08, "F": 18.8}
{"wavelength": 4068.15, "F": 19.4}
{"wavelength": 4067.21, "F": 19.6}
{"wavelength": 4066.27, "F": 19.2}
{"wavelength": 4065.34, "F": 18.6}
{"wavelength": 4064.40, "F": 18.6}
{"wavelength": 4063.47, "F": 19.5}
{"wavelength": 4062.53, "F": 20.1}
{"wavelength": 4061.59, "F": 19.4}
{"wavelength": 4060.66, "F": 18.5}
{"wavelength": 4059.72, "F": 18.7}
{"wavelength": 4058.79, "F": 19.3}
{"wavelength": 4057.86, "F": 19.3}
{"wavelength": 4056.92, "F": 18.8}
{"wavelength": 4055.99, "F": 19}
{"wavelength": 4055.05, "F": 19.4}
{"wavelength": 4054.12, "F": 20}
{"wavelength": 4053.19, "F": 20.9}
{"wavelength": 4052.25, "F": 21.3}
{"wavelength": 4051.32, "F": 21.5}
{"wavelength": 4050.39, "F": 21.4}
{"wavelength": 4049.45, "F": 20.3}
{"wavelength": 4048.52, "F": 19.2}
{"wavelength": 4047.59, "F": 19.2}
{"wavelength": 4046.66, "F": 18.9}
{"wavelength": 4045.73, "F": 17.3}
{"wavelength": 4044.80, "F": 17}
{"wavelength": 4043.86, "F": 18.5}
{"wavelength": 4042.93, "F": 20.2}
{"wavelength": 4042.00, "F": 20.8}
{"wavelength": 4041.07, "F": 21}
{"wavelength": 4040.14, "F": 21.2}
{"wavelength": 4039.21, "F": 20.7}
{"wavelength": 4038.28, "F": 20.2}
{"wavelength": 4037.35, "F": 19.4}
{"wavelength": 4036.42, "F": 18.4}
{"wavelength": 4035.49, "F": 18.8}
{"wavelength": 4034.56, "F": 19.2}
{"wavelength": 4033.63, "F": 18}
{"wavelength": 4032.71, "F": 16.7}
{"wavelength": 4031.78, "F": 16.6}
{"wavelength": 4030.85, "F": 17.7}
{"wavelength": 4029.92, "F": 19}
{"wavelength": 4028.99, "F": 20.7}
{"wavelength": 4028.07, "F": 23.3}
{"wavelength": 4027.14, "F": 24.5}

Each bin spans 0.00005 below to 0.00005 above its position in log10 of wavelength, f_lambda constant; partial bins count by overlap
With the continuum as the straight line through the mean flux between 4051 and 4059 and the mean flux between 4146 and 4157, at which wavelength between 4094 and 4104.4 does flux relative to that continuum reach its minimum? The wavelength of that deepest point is 4103.90 A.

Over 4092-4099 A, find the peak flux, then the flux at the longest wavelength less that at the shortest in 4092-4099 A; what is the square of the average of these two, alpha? 73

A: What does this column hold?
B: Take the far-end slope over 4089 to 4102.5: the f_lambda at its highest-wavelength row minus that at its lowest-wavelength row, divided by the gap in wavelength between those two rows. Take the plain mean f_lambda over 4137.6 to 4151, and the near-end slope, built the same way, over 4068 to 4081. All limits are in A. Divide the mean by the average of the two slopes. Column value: -85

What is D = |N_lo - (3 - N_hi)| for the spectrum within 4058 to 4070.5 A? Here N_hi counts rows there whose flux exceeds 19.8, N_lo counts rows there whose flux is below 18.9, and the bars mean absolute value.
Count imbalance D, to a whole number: 4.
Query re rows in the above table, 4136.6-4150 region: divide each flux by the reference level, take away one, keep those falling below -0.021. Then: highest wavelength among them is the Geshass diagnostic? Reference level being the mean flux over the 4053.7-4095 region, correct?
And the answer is 4145.69 A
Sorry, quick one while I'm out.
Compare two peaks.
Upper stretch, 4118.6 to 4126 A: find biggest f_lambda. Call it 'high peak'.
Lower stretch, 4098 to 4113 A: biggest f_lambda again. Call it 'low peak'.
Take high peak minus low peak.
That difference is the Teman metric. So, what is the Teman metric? 2.2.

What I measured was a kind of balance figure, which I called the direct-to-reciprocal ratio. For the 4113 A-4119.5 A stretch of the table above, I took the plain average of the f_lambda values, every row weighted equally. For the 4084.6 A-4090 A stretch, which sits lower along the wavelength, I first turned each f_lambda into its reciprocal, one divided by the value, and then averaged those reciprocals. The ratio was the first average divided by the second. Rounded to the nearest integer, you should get 418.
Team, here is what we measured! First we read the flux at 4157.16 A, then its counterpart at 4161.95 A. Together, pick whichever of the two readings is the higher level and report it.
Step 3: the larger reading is 19.8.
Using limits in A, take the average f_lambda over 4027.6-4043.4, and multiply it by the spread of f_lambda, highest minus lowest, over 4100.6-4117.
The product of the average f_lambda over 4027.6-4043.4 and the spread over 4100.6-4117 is 115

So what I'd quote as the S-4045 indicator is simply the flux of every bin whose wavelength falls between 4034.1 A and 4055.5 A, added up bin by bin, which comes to 455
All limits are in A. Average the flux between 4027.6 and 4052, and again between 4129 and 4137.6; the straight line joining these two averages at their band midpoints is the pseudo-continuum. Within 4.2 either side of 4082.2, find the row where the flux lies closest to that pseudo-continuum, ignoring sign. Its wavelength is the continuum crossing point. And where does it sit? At 4079.40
